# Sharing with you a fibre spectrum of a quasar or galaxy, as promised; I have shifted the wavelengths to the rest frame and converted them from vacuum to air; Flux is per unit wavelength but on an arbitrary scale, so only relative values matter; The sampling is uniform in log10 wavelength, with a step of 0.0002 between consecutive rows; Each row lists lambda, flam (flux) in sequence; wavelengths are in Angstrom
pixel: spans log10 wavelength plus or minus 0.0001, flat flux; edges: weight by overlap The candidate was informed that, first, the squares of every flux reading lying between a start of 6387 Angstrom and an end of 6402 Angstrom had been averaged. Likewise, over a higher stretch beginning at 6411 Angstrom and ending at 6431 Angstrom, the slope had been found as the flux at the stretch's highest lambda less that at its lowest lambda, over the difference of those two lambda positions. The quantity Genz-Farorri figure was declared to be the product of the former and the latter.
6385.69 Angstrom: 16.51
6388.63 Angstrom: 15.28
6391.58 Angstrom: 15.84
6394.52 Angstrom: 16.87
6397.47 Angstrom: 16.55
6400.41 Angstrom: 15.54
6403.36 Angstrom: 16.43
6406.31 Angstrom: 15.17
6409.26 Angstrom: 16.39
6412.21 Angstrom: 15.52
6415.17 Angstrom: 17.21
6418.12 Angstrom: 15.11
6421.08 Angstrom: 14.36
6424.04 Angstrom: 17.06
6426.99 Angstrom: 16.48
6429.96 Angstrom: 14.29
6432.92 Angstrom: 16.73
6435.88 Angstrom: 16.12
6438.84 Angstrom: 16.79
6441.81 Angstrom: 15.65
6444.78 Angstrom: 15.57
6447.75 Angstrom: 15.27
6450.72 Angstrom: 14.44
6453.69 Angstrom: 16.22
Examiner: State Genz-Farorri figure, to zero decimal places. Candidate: -18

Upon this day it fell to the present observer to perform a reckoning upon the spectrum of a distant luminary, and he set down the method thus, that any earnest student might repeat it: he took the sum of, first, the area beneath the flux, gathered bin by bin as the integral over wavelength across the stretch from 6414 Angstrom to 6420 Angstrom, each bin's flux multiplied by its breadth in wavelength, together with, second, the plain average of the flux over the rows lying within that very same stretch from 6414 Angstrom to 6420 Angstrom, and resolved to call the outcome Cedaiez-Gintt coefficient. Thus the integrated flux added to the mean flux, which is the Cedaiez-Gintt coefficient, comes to 112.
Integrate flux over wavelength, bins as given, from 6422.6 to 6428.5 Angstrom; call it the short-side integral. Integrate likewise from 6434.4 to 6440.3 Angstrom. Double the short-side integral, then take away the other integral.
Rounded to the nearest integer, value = 101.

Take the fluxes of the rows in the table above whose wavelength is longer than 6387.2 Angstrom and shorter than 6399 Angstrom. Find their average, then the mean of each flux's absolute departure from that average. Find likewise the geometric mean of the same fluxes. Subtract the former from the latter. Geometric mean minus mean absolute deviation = 15.5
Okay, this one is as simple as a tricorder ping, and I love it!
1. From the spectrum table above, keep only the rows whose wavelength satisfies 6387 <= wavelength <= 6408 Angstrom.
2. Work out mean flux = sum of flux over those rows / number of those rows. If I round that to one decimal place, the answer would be 16.0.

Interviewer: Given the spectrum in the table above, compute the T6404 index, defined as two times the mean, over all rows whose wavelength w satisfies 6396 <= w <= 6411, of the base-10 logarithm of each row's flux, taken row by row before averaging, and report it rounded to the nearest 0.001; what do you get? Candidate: 2.409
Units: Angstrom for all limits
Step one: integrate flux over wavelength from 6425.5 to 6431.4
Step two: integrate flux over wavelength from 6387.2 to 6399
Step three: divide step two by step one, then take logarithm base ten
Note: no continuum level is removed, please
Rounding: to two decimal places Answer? 0.32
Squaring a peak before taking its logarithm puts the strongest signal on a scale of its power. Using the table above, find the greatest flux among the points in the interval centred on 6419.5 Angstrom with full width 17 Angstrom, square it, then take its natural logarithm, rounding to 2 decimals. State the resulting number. 5.69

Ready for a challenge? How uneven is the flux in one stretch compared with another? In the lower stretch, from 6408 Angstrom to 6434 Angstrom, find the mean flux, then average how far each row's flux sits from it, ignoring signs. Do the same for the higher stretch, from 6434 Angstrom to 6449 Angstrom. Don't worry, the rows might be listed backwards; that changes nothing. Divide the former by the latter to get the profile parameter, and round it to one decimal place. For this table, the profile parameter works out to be 2.1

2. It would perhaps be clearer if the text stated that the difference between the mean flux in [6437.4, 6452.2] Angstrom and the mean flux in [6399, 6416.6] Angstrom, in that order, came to -0.5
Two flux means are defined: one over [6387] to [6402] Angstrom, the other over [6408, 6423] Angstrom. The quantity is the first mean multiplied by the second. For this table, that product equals 252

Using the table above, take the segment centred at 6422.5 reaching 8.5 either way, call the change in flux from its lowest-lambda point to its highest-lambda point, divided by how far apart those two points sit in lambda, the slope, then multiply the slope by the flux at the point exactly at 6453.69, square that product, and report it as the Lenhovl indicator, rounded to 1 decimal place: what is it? 10.3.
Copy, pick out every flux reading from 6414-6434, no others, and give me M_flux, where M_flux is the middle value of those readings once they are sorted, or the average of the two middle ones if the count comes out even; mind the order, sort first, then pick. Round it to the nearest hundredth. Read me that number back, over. 16.48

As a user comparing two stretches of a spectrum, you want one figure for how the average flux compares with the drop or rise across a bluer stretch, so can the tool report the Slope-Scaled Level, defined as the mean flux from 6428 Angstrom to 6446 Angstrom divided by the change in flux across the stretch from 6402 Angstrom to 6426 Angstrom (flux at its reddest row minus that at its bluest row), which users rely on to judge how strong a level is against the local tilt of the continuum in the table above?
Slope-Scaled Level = 25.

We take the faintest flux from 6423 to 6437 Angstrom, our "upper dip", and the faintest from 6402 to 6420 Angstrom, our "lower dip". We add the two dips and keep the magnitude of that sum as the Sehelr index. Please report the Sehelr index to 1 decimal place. 29.4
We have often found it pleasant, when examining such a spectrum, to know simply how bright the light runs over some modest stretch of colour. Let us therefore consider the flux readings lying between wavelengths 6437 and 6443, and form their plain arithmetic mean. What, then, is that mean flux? 16.2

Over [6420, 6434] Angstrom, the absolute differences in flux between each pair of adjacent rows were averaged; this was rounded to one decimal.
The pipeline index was 2.0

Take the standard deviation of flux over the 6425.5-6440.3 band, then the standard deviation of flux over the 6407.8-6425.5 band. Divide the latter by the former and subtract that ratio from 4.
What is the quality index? 2.9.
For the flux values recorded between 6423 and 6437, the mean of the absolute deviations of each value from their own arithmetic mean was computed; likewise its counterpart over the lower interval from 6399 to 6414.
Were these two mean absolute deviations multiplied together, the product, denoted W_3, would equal 0.36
